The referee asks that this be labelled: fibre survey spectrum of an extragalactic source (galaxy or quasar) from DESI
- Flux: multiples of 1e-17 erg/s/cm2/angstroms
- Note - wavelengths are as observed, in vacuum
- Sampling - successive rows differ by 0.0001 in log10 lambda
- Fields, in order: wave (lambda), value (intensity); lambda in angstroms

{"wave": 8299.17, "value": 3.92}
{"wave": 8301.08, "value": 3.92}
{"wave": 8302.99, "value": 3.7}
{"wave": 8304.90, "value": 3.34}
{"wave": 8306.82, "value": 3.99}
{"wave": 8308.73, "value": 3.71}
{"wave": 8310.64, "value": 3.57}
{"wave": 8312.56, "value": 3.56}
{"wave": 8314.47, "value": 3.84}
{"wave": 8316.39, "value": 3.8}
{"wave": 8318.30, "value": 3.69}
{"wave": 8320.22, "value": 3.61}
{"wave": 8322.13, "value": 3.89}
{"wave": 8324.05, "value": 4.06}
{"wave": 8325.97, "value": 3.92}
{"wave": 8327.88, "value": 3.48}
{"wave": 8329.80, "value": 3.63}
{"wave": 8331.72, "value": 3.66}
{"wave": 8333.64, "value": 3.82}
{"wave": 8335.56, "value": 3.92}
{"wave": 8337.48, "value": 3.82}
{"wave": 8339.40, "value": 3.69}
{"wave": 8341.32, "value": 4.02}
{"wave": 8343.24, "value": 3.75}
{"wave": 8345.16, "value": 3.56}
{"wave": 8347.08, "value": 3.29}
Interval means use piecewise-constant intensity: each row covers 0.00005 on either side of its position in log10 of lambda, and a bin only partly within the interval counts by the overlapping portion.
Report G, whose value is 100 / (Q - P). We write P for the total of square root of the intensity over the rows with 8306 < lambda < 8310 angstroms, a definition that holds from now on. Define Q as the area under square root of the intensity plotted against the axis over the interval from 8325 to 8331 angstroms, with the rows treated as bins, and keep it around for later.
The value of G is 13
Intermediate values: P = 3.9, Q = 12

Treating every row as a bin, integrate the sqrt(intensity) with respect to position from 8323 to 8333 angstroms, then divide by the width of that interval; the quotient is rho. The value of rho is 1.936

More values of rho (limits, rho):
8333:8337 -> 1.966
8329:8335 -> 1.927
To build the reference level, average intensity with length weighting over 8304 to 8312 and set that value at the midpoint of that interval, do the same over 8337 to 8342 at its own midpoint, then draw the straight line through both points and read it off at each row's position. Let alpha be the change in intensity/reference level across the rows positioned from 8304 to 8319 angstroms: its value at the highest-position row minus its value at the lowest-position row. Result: 0.07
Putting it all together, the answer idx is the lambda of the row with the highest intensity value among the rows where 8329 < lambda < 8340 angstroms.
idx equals 8335.56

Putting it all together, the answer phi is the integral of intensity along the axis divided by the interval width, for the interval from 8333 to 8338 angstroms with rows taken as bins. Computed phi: 3.86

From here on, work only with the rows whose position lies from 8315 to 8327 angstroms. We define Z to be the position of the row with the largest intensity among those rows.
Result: 8324.05 angstroms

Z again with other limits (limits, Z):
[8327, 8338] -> 8335.56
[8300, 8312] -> 8306.82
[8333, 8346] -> 8341.32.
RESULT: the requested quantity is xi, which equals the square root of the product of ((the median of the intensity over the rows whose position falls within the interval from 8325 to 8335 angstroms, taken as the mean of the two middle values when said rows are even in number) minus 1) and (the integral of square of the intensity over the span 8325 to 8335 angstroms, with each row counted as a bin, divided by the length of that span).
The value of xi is 6.06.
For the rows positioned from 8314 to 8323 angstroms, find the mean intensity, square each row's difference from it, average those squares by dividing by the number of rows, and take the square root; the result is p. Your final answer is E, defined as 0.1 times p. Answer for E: 0.0102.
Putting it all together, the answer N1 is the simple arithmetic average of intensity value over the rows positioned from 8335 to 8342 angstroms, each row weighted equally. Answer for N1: 3.86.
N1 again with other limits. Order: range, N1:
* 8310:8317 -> 3.69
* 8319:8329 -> 3.79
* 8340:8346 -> 3.78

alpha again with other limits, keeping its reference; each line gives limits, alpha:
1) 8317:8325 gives 0.09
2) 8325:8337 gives -0.02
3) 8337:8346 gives -0.08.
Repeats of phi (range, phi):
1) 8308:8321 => 3.68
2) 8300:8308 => 3.74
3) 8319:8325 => 3.84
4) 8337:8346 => 3.77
